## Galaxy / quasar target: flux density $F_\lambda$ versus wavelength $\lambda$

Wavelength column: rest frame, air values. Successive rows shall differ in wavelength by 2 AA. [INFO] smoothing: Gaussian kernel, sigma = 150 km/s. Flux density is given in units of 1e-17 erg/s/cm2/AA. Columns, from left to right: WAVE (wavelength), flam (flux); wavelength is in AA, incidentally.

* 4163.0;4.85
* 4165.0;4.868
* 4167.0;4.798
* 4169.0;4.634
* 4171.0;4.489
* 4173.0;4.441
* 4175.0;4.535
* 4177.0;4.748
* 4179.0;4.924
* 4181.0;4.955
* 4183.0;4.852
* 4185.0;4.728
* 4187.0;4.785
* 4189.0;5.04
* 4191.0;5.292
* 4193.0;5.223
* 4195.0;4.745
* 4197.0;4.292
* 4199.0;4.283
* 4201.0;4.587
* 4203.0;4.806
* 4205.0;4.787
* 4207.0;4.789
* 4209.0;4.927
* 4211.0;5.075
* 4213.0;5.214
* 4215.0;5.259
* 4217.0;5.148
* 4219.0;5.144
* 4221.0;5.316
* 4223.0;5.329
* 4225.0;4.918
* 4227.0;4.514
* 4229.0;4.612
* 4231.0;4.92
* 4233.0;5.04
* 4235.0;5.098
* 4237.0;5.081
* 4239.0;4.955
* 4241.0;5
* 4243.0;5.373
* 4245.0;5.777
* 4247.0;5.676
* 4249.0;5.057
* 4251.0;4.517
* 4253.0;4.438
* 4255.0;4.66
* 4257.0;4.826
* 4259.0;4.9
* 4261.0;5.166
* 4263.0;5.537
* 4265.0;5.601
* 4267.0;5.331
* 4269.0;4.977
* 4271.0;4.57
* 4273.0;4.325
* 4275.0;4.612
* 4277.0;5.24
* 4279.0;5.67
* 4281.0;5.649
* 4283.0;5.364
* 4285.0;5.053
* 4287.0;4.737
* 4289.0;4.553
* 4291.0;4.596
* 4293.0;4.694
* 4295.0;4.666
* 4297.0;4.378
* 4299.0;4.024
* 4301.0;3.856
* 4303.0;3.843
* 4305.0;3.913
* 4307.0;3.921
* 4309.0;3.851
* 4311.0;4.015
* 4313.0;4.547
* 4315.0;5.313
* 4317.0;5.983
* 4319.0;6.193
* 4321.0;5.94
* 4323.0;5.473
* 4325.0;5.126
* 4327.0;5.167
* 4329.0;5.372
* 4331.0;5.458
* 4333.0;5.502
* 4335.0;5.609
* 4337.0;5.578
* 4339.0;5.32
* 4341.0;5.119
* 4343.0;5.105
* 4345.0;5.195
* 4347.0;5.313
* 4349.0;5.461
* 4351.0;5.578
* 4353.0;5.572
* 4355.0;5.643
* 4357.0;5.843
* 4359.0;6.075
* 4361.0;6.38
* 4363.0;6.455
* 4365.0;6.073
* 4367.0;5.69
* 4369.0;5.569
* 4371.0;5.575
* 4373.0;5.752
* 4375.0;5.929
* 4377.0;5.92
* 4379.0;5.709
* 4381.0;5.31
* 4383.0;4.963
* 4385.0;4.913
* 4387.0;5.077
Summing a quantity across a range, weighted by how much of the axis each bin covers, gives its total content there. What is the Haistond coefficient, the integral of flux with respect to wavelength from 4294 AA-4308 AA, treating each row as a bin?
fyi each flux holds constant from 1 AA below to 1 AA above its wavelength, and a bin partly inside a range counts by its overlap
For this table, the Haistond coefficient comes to 57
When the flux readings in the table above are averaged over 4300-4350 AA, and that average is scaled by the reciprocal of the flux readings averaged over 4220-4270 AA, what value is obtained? 1.00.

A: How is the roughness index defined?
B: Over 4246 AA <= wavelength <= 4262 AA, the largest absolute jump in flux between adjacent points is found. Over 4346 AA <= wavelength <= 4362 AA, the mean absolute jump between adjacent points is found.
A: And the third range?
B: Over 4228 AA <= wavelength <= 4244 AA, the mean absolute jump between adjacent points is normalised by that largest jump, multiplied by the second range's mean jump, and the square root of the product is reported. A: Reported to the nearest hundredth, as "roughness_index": 0.19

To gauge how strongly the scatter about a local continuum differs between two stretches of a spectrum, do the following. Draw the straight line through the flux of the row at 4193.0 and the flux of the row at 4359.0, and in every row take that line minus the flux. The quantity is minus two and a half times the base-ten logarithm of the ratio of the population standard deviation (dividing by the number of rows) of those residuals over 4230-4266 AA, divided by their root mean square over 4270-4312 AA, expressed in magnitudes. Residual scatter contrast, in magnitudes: 1.4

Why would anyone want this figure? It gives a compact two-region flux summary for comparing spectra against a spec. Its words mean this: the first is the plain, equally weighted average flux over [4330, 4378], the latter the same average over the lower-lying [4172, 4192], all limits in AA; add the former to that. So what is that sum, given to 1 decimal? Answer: 10.5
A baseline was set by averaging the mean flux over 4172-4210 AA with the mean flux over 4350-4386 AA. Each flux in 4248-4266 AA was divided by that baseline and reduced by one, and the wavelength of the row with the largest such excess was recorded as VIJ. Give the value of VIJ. 4265.0 AA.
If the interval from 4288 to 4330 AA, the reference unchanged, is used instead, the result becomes 4319.0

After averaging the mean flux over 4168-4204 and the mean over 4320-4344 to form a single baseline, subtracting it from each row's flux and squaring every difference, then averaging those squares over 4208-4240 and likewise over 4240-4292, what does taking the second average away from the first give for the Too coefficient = -0.14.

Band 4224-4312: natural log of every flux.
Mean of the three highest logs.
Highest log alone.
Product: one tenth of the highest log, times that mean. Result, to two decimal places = 0.31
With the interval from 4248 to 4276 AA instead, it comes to 0.29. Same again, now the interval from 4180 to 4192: 0.27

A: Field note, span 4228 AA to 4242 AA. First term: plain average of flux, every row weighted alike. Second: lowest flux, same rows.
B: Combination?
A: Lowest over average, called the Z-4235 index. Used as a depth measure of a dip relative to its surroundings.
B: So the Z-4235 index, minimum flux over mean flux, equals 0.930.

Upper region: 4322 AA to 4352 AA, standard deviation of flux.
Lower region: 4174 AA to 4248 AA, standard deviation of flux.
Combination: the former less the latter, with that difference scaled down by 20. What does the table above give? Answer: -0.01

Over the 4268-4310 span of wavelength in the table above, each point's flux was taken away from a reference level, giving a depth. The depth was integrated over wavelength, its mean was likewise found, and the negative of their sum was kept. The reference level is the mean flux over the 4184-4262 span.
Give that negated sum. -16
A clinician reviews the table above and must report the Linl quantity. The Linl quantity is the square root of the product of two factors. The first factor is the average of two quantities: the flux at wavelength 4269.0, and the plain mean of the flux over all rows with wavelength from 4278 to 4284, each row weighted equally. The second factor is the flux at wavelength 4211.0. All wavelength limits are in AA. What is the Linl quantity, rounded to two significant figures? 5.2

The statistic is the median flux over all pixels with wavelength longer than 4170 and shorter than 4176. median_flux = 4.5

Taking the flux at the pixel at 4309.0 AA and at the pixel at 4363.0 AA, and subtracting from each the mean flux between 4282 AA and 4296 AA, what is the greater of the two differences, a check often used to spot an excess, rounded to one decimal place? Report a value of 1.6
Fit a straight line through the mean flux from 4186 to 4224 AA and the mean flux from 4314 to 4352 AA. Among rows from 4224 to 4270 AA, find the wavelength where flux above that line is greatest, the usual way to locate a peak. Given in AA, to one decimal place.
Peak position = 4245.0 AA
